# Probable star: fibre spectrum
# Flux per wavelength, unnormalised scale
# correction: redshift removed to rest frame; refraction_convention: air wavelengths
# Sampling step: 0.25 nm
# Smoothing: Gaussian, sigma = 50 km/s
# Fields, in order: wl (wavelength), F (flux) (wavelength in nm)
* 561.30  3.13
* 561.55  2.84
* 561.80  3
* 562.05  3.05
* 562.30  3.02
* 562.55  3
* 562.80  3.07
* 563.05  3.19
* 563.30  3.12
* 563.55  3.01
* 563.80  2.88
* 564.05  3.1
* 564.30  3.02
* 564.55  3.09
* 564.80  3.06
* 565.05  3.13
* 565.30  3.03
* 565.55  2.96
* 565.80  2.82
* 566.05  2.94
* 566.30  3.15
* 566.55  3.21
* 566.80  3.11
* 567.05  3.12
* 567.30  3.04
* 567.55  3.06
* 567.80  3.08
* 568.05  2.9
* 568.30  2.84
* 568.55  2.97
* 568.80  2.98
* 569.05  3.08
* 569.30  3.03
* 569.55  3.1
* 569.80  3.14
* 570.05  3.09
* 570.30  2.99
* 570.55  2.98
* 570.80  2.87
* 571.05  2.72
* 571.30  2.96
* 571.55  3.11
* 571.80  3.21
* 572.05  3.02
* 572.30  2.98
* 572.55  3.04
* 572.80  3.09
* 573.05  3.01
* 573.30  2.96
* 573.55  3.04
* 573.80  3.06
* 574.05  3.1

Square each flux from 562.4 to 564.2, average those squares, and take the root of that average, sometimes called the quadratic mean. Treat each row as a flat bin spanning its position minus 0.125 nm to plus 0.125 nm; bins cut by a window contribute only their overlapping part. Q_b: 3.05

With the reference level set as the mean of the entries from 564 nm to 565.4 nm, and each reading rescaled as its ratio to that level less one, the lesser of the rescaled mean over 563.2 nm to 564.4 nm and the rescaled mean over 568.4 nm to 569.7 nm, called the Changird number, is -0.015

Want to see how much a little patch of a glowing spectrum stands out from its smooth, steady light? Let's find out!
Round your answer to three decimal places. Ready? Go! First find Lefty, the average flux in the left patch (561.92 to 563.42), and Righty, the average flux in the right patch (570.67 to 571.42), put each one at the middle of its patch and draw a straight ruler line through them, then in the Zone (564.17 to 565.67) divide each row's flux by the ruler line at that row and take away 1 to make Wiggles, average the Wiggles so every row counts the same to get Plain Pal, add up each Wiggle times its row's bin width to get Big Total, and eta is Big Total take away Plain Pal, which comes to 0.006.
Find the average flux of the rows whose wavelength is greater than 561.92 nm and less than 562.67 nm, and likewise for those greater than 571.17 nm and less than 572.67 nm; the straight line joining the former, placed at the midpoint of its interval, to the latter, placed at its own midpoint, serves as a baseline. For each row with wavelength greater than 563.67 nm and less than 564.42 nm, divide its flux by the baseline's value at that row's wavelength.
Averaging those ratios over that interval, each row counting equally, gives 0.99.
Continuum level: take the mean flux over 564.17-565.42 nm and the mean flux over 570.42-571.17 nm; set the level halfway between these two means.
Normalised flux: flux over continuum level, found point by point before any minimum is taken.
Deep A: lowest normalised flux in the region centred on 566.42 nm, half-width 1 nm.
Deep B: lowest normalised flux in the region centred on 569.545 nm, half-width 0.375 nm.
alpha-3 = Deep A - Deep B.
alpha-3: -0.07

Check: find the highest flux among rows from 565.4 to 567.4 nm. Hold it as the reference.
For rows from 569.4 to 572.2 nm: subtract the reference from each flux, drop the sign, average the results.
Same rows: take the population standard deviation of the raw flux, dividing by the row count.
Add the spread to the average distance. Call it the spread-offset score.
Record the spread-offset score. 0.32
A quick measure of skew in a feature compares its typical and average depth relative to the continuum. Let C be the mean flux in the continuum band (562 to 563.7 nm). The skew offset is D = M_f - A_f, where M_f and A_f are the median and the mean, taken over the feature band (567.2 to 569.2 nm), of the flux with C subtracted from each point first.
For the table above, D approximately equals 0.016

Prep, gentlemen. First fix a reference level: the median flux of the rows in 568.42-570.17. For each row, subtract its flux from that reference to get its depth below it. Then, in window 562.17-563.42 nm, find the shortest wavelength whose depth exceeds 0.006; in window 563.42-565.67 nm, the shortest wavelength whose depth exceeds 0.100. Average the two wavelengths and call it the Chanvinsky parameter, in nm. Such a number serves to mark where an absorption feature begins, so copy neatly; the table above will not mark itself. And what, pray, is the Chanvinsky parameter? 563.05 nm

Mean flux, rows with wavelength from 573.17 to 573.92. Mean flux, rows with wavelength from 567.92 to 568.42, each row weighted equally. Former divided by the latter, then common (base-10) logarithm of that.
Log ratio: 0.022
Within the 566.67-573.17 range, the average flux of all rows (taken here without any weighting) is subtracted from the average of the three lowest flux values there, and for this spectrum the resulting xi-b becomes -0.21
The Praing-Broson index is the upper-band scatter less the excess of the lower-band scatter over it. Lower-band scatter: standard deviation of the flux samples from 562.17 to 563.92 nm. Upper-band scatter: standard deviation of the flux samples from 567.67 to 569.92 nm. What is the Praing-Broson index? 0.10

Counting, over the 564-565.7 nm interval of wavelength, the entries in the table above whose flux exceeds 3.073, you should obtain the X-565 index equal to 3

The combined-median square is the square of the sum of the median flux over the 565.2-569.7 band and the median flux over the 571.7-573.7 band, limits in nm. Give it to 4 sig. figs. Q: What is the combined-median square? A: 36.78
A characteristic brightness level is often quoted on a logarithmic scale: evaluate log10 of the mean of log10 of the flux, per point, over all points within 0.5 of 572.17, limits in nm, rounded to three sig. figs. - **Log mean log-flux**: -0.313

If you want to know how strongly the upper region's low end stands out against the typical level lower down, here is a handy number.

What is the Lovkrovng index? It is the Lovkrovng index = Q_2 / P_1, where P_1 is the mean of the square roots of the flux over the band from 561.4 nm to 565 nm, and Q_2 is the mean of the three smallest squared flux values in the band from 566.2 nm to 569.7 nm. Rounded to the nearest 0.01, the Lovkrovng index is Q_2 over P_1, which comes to 4.84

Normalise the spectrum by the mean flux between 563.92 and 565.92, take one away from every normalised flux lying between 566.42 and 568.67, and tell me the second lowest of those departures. -0.042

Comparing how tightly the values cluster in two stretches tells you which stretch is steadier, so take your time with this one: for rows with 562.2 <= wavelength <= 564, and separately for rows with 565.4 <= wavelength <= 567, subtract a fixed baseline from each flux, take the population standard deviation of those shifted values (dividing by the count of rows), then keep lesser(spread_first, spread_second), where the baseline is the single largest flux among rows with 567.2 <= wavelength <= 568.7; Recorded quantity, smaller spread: 0.091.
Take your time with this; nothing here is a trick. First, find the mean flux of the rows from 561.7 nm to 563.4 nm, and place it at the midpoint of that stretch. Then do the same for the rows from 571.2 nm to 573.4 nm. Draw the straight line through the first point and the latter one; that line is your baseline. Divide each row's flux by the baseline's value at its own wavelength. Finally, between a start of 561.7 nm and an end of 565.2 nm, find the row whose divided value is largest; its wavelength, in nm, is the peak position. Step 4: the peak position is 563.05 nm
